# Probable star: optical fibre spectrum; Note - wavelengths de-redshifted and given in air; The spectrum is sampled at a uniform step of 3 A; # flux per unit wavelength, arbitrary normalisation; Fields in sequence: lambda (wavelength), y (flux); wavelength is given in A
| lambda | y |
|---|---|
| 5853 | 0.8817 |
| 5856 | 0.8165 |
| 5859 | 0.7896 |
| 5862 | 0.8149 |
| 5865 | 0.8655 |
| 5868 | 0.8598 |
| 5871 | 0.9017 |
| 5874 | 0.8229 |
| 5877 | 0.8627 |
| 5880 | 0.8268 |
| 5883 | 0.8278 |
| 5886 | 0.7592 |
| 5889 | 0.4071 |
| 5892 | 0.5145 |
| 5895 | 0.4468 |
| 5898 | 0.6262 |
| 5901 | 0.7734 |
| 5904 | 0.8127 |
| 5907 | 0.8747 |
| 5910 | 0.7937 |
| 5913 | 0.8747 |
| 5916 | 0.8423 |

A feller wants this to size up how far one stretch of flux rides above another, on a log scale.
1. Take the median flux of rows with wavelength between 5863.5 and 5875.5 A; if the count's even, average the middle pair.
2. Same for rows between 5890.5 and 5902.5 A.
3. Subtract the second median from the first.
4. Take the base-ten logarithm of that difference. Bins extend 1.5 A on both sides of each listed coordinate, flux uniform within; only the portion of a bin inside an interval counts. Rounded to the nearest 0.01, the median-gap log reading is -0.53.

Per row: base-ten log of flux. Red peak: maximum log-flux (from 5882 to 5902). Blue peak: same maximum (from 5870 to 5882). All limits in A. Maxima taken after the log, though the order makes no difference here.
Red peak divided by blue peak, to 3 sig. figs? 1.83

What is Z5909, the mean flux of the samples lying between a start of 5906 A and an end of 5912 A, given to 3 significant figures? 0.834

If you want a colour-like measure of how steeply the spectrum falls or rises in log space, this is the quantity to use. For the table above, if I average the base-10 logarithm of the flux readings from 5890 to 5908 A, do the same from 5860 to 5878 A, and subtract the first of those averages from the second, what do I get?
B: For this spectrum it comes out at 0.12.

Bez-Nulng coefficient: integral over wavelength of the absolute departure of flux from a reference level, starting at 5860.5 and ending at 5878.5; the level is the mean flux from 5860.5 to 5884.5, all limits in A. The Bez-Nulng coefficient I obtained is 0.5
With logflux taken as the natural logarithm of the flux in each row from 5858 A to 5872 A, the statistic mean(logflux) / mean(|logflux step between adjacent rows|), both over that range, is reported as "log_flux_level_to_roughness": -4.6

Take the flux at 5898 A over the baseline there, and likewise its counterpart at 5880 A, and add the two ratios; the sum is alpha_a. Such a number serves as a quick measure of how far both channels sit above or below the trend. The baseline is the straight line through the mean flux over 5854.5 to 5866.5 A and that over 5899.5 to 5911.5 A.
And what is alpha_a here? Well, 1.78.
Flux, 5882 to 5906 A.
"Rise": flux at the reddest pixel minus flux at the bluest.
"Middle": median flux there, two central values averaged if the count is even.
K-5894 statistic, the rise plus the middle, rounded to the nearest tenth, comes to 0.7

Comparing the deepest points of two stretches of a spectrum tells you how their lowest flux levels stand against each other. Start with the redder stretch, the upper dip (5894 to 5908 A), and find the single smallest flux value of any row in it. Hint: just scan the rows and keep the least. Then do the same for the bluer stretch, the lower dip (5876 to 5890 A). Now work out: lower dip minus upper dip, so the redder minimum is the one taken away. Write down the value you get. -0.04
